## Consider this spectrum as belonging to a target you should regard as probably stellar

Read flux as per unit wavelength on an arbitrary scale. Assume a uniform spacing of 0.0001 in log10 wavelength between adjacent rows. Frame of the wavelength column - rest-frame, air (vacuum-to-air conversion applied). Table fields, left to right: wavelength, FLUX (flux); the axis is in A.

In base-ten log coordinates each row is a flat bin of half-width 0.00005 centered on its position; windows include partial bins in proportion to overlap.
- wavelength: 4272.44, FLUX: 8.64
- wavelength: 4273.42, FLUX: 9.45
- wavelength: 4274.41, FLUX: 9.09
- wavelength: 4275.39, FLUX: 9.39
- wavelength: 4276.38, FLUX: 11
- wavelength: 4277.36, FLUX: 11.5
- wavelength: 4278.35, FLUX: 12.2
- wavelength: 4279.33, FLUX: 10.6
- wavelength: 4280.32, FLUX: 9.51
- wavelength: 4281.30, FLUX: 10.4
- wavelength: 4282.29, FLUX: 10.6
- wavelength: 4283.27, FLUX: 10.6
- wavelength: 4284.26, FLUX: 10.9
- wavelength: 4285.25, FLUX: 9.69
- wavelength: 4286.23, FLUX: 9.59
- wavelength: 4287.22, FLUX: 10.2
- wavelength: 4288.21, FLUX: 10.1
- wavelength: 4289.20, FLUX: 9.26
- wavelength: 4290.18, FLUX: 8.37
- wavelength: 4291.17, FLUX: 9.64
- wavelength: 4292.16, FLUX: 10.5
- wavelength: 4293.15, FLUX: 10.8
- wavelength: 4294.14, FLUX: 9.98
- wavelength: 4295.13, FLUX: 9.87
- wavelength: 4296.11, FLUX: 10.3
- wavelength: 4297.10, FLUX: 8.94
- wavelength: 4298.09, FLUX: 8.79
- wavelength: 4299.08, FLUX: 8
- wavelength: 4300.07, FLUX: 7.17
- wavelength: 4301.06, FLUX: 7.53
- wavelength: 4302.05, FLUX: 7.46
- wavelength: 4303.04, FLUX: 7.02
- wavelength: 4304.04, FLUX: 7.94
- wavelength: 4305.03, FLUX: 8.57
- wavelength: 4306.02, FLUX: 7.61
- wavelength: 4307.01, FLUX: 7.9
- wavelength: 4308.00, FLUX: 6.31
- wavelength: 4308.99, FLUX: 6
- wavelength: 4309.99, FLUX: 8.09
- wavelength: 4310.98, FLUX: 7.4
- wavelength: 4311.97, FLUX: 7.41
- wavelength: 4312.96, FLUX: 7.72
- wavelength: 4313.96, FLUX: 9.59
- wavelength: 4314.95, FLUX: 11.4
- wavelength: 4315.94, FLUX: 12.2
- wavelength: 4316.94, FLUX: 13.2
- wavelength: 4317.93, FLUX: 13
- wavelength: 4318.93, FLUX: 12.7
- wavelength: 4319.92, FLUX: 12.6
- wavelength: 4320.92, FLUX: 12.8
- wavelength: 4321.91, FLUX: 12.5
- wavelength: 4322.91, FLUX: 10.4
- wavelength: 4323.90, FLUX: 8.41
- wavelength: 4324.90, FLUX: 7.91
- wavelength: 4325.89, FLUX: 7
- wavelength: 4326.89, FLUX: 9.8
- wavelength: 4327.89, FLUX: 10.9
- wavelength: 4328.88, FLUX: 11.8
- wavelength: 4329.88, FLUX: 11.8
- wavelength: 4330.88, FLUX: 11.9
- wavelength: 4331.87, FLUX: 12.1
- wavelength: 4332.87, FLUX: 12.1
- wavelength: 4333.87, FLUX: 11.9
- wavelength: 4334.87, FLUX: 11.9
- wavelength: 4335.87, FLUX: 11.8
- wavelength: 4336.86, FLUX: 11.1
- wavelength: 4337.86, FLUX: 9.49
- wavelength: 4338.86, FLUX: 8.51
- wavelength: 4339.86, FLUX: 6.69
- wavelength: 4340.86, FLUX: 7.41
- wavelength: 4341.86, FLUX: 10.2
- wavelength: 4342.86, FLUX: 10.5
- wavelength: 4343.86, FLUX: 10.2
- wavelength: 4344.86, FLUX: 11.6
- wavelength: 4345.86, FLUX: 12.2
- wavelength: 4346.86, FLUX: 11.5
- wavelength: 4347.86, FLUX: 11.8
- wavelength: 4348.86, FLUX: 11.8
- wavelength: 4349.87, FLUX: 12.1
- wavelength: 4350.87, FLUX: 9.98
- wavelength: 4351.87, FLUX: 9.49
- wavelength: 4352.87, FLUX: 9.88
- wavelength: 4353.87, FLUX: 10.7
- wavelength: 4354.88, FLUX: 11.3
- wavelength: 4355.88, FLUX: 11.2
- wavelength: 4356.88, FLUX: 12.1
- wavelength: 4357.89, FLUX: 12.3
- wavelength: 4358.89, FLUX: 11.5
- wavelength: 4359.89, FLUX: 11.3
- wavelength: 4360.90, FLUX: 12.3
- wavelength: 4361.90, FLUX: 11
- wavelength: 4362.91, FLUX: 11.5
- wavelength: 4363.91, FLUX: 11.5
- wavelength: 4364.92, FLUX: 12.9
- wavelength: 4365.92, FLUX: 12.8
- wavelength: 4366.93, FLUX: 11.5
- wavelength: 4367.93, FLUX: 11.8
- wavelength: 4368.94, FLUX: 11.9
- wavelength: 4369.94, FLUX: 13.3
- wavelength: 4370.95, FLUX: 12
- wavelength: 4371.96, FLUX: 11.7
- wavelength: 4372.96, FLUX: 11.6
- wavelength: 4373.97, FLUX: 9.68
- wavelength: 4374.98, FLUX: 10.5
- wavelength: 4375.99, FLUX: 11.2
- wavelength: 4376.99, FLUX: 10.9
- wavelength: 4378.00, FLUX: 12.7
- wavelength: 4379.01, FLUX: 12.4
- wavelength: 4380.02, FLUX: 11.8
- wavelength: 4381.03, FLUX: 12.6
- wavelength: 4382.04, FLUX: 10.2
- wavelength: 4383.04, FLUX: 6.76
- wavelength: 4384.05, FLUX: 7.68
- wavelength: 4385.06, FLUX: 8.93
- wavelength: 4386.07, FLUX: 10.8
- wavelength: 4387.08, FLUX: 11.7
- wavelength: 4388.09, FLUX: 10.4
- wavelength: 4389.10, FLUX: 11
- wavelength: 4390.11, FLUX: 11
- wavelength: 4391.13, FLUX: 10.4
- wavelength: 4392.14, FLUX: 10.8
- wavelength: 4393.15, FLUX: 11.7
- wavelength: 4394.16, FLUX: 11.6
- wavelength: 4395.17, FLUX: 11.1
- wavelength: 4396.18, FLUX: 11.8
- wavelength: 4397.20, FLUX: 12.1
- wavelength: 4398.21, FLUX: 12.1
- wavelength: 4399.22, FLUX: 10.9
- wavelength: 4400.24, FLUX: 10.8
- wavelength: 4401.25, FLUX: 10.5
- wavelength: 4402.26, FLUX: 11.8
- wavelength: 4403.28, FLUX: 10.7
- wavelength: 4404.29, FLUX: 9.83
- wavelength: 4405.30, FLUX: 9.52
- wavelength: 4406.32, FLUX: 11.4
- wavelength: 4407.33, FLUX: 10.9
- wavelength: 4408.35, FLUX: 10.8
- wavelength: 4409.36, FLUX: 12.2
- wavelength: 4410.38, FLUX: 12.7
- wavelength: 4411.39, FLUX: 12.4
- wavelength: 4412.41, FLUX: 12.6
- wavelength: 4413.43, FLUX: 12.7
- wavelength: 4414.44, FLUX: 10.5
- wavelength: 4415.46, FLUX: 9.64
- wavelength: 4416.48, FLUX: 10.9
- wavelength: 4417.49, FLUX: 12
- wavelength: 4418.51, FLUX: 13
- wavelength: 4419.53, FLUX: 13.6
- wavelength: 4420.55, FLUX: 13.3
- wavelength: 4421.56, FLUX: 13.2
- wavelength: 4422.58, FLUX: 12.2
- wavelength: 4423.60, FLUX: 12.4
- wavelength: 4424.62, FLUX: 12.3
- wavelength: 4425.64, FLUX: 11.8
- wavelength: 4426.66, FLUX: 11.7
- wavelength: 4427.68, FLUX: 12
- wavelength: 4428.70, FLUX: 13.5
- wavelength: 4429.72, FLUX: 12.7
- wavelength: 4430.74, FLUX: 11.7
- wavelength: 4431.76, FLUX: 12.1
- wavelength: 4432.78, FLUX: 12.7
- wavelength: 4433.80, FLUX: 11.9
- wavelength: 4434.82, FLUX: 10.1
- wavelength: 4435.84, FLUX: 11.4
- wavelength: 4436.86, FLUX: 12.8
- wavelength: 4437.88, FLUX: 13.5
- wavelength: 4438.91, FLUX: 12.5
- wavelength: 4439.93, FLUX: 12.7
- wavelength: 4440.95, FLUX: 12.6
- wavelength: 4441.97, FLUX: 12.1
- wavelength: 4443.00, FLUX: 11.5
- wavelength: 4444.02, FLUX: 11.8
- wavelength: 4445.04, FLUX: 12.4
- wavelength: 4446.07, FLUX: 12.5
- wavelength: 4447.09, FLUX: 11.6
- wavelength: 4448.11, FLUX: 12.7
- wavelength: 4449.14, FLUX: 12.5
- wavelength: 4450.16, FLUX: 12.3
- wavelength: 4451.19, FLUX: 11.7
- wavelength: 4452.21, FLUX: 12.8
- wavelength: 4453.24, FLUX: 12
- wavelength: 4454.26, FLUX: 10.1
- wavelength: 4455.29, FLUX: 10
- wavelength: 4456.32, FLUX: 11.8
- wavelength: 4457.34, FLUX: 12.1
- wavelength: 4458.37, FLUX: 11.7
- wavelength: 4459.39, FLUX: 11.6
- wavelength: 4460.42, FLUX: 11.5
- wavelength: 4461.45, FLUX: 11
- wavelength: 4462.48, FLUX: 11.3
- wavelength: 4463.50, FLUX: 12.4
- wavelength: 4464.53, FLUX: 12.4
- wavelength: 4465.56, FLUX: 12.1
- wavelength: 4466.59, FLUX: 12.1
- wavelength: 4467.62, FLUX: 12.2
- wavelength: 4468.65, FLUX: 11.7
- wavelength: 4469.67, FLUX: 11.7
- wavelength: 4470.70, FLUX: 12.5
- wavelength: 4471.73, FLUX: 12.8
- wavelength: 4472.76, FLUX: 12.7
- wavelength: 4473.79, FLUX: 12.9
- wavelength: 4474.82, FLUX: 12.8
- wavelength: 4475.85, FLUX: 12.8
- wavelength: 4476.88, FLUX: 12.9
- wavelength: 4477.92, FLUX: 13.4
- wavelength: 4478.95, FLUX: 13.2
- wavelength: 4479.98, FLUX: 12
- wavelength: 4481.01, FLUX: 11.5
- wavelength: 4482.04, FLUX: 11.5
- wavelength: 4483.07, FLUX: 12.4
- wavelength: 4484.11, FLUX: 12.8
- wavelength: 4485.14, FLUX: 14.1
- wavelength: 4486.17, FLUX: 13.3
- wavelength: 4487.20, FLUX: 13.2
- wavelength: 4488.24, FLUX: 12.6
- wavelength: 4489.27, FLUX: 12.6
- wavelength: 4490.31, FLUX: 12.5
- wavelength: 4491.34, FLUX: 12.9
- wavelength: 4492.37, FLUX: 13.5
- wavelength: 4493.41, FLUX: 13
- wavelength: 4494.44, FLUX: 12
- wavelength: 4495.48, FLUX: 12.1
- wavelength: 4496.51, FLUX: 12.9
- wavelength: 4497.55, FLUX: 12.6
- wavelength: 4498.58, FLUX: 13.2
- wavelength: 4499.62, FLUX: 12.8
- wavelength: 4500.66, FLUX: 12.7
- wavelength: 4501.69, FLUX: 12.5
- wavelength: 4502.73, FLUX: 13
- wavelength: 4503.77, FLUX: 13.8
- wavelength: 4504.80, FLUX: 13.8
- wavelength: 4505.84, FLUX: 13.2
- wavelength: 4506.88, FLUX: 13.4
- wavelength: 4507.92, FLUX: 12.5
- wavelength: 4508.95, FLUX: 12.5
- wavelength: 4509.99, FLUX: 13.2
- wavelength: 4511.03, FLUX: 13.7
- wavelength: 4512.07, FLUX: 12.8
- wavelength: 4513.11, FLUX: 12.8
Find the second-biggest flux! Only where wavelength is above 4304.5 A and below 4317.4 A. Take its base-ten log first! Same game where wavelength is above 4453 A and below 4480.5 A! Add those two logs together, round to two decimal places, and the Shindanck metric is 2.21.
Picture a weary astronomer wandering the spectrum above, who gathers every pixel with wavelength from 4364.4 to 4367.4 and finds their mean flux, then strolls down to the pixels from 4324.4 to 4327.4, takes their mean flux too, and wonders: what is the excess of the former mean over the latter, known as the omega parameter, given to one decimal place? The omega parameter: 4.2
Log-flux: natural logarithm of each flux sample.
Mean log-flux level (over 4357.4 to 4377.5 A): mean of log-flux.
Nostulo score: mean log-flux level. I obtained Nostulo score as 2.45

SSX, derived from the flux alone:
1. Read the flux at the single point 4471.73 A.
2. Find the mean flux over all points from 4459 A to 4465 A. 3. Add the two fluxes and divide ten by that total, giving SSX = 0.408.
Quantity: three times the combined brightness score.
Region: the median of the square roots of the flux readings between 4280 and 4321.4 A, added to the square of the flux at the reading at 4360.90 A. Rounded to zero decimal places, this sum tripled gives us 463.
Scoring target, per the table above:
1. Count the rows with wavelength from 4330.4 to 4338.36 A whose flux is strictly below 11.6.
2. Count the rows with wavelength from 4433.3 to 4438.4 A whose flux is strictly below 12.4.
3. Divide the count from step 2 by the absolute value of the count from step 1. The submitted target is 1.5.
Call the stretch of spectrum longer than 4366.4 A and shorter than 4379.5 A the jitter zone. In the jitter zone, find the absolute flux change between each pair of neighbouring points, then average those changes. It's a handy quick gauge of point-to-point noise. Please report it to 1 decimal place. 0.8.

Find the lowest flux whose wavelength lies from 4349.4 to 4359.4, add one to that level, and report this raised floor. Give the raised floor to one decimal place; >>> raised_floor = 10.5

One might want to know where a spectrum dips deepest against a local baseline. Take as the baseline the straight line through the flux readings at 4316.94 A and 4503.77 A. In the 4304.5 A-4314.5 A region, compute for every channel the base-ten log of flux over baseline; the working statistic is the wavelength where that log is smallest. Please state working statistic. 4308.99 A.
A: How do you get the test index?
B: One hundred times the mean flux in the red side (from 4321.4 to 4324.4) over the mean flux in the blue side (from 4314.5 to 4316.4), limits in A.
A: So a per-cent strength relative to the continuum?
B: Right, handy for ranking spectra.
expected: 88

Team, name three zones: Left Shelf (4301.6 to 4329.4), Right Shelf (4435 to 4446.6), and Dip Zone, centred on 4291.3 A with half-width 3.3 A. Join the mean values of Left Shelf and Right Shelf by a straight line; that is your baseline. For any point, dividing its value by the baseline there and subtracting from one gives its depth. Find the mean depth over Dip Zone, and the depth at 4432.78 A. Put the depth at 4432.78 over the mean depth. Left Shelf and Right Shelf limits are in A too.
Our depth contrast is 0.5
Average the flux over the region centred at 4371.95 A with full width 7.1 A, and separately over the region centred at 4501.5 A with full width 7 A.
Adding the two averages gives 24.6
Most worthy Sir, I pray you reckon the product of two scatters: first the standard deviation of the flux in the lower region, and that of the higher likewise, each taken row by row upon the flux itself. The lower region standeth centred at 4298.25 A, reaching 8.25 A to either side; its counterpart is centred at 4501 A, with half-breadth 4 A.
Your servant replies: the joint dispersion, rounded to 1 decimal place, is 0.6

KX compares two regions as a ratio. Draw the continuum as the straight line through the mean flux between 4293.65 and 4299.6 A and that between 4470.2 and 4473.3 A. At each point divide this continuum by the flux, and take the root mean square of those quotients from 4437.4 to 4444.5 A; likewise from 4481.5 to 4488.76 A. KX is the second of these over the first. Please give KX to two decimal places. 1.03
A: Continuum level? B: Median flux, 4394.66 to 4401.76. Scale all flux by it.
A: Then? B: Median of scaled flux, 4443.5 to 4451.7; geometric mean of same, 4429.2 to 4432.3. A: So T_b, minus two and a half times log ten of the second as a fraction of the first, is 0.0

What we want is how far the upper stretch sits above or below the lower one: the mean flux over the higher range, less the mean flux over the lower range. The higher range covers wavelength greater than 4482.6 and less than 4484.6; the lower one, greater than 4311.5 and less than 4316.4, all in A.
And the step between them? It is 2.9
